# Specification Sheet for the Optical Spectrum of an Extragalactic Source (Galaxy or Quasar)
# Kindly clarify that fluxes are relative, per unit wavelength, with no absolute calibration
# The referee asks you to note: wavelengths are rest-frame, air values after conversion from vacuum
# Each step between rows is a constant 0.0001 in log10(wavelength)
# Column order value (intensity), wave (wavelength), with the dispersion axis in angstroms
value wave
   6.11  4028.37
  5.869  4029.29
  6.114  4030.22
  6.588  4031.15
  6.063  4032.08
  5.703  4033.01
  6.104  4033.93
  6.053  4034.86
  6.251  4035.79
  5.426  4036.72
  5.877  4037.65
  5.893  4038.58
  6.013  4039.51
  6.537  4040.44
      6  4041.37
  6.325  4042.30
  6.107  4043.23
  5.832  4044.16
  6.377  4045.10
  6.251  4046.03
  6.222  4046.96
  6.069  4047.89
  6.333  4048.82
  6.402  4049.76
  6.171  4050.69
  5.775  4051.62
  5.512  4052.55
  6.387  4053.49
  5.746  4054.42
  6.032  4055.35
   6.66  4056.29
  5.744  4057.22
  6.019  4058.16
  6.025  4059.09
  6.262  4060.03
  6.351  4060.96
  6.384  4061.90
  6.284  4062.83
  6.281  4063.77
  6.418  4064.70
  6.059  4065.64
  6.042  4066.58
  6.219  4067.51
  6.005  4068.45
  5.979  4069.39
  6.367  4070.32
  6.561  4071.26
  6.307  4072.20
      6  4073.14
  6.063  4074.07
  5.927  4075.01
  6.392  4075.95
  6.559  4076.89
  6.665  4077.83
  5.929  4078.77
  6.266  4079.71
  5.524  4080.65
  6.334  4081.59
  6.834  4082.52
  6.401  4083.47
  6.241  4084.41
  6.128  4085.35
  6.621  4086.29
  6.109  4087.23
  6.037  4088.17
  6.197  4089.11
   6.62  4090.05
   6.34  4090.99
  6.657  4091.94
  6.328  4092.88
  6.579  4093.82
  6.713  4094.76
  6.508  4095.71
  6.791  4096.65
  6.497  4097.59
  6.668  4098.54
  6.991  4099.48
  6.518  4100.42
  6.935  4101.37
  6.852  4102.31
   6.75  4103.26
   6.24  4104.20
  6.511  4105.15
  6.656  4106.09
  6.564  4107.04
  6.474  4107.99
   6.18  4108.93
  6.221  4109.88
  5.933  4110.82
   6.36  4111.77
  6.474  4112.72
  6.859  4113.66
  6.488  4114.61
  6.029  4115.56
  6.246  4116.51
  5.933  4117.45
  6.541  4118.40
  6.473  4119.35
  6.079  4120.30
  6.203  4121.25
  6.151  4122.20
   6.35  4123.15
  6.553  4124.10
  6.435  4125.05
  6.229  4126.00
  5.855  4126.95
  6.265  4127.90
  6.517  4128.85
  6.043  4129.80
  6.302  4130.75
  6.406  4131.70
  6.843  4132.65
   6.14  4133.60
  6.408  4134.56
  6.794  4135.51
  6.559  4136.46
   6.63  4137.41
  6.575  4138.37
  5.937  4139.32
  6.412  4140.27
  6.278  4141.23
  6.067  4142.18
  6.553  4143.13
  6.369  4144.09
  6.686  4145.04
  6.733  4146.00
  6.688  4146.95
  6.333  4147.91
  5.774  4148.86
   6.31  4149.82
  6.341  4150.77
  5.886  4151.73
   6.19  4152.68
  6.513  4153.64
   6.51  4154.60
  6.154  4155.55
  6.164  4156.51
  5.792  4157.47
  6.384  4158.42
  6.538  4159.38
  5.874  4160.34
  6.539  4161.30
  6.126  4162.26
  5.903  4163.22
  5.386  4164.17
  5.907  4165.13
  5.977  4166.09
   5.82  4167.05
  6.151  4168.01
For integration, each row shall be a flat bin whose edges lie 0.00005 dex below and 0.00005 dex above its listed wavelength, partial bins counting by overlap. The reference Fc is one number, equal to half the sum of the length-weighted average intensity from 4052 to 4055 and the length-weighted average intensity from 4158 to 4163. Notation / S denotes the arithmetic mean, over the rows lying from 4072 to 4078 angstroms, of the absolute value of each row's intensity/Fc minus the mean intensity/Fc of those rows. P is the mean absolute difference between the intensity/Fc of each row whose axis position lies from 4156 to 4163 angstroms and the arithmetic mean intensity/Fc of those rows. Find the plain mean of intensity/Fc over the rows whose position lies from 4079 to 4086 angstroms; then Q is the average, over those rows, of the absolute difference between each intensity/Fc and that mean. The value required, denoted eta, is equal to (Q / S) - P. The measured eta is 0.98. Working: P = 0.040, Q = 0.0399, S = 0.0390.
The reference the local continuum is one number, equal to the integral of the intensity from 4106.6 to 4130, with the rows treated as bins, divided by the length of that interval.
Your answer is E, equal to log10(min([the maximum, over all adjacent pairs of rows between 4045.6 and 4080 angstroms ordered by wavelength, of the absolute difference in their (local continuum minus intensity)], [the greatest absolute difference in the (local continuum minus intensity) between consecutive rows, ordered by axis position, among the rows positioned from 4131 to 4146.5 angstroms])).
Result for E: -0.2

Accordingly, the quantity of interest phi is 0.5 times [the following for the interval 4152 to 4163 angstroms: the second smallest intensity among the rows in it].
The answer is 2.94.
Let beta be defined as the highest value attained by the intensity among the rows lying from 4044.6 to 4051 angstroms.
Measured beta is 6.402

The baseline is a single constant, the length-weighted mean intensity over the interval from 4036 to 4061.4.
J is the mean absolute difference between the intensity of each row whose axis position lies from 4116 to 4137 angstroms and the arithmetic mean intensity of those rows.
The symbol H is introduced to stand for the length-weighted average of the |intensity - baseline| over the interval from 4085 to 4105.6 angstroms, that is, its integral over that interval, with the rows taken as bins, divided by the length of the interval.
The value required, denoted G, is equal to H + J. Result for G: 0.648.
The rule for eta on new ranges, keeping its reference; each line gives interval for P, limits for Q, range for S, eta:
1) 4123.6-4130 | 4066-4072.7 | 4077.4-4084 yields 0.51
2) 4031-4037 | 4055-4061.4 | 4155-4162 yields 0.91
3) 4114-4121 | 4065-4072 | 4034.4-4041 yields 0.72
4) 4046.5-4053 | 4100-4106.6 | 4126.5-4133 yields 0.75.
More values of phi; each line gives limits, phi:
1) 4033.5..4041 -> 2.94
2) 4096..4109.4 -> 3.12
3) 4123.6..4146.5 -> 2.97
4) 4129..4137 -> 3.07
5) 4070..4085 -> 2.96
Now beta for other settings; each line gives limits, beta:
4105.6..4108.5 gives 6.656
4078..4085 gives 6.834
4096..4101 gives 6.991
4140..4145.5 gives 6.686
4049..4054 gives 6.402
